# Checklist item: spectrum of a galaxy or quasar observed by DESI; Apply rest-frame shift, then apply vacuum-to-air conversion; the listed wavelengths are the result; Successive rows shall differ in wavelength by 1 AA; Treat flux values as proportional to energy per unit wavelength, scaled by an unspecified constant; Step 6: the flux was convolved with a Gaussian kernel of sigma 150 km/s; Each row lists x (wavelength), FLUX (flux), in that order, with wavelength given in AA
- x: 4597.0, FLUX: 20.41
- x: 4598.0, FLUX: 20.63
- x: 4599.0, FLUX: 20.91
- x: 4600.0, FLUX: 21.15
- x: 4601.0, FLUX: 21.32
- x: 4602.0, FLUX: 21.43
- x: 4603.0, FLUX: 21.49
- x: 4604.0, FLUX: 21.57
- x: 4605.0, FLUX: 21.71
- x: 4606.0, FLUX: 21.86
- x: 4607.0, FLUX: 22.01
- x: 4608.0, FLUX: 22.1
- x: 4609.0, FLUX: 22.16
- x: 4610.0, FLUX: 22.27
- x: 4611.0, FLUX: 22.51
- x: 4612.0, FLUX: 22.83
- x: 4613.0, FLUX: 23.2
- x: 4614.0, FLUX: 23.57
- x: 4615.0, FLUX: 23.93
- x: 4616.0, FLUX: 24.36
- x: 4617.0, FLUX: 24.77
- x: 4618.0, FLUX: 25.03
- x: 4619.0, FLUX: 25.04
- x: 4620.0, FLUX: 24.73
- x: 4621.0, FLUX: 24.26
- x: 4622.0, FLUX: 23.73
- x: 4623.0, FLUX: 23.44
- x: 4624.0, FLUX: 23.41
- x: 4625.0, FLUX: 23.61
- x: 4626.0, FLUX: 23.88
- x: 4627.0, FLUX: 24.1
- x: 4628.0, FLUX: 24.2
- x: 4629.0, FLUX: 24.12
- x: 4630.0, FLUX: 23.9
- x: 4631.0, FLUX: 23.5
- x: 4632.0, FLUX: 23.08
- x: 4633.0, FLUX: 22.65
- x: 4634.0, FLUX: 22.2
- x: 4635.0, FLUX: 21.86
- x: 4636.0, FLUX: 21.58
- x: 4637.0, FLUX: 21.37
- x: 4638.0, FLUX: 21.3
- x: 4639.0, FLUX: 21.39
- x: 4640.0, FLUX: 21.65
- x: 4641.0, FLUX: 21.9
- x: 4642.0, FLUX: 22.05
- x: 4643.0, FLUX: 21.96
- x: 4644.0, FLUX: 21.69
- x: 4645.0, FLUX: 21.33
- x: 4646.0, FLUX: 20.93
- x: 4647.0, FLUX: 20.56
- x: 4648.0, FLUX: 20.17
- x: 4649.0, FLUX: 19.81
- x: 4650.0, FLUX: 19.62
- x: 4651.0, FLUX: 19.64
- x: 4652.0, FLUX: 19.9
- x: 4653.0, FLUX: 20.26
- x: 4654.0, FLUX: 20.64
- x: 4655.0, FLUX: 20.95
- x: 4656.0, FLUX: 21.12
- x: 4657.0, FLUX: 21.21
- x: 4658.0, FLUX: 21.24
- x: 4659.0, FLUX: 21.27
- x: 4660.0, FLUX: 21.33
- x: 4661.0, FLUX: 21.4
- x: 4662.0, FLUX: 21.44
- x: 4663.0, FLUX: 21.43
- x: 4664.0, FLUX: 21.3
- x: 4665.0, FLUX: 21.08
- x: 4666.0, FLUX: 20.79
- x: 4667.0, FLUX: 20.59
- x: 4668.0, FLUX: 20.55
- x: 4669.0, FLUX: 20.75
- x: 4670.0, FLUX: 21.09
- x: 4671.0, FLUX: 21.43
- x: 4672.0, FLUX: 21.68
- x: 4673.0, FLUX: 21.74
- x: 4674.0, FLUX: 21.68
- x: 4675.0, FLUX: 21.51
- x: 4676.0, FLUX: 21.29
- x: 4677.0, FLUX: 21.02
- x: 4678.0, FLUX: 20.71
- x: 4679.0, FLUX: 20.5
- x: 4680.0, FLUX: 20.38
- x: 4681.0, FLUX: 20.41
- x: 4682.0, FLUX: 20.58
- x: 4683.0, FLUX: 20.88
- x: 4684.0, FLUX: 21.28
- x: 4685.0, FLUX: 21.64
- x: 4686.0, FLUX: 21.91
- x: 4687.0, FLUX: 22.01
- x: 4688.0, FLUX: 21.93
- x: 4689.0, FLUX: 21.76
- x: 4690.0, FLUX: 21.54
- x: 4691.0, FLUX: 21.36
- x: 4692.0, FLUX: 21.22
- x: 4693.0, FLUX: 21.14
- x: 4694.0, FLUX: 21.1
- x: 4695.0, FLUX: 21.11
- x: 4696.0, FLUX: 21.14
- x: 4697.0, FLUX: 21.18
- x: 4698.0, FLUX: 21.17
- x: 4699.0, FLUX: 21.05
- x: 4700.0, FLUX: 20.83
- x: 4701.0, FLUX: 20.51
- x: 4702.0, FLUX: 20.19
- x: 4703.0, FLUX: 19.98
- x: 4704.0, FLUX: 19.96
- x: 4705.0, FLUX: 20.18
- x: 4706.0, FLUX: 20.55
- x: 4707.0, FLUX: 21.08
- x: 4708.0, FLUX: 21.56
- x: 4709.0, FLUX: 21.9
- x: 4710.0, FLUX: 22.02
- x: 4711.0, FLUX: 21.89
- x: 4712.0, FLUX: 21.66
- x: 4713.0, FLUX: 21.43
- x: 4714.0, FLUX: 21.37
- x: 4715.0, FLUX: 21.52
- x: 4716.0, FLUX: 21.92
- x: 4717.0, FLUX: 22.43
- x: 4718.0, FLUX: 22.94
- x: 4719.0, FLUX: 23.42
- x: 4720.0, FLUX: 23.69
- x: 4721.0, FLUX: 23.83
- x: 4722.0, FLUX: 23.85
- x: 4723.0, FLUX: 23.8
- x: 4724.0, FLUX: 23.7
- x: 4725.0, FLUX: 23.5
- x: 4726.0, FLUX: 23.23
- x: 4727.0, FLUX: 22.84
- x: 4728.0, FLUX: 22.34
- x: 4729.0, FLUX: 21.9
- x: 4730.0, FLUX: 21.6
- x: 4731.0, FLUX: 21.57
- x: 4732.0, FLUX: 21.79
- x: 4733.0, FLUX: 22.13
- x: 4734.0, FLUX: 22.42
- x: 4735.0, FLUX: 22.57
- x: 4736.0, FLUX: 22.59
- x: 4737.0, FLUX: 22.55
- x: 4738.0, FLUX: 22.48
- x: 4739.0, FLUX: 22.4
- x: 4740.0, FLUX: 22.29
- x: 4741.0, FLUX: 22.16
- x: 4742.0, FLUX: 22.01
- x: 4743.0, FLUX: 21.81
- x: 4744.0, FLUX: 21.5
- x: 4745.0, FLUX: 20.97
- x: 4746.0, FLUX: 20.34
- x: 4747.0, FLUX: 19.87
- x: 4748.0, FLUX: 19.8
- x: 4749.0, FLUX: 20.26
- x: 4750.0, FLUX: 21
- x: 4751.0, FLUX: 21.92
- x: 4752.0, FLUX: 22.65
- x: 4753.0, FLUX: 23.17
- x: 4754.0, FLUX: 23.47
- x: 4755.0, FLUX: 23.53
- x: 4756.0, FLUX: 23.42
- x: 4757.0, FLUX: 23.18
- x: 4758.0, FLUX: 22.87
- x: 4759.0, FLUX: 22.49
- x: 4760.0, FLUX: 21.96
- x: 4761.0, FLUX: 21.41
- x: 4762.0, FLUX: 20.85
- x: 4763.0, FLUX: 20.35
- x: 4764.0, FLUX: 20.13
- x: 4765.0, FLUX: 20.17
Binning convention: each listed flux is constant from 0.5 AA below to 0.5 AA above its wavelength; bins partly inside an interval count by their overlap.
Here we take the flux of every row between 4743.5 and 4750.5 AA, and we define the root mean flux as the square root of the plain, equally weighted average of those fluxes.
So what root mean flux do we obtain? 4.53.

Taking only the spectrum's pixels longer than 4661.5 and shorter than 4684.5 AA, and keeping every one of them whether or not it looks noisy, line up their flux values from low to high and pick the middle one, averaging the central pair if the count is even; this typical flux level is 21.1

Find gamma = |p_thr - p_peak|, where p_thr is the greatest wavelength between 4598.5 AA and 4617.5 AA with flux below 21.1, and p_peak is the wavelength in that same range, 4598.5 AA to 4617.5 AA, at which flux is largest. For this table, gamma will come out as 18 AA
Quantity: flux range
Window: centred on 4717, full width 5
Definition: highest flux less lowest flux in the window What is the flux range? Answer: 1.90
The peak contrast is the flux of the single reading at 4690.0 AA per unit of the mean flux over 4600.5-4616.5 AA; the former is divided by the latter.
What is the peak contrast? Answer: 0.96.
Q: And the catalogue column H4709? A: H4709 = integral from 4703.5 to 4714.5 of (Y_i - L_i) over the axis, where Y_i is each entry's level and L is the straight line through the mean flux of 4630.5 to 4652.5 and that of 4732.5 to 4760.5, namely -6.4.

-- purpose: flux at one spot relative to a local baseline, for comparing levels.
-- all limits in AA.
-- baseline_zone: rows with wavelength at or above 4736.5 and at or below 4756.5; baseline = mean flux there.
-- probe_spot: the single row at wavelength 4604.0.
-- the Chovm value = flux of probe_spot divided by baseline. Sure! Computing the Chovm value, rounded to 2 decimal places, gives 0.99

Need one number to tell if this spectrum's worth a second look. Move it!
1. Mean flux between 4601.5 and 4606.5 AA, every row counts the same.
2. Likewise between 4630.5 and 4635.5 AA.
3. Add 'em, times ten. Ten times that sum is 443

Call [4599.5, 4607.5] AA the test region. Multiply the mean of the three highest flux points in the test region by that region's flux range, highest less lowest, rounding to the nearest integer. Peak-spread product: 19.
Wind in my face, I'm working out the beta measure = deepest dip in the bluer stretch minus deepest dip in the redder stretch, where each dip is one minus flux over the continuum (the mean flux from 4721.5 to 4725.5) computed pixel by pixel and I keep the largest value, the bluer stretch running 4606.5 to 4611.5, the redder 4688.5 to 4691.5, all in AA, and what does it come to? -0.03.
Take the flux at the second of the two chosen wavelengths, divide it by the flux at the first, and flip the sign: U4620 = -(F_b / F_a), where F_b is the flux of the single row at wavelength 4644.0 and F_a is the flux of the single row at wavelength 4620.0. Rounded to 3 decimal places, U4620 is -0.877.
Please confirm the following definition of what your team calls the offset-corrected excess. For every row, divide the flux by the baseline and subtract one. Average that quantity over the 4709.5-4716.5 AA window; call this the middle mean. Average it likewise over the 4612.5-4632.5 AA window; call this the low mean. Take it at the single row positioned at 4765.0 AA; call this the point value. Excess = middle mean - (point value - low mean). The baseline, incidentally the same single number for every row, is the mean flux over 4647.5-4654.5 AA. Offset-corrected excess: 0.28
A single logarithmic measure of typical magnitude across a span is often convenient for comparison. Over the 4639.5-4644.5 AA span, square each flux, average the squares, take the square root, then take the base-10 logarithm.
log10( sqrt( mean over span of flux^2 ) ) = 1.34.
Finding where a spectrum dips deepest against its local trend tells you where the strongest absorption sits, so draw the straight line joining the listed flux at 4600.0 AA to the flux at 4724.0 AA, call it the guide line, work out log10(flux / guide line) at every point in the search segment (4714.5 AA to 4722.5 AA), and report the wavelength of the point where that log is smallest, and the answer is 4715.0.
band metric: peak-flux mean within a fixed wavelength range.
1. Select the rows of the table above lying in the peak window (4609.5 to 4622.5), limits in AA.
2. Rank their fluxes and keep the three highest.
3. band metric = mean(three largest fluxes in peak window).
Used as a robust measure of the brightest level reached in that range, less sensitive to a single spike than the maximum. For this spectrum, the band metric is 24.9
